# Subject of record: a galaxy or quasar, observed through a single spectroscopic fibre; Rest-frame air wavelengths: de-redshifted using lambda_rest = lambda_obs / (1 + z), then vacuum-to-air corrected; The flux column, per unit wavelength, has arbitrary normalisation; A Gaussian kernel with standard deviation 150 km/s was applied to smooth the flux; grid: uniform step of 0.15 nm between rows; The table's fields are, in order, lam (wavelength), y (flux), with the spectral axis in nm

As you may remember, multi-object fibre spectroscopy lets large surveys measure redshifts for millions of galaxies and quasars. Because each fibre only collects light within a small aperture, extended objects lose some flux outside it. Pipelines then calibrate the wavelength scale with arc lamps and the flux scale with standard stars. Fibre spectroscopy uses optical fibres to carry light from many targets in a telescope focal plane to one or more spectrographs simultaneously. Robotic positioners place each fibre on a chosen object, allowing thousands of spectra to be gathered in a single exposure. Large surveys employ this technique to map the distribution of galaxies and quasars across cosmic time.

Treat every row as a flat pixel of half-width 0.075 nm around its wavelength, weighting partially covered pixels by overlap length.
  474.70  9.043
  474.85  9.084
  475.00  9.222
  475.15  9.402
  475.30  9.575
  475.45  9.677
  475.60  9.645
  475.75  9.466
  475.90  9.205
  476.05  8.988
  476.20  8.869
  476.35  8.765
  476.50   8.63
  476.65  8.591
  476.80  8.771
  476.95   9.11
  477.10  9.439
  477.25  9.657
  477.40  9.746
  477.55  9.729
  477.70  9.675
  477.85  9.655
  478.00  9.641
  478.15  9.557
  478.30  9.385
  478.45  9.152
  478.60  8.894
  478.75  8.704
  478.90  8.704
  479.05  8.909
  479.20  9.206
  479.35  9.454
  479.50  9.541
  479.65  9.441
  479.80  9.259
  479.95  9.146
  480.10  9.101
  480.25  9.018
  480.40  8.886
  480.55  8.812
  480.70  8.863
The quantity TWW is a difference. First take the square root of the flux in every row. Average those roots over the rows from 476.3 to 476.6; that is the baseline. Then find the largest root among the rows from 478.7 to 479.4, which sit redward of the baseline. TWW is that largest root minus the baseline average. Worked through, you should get 0.13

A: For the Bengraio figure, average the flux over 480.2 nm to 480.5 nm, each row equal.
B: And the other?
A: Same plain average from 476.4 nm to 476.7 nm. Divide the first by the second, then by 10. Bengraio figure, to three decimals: 0.104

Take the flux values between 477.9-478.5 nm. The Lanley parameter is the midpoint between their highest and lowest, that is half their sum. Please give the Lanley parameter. 9.4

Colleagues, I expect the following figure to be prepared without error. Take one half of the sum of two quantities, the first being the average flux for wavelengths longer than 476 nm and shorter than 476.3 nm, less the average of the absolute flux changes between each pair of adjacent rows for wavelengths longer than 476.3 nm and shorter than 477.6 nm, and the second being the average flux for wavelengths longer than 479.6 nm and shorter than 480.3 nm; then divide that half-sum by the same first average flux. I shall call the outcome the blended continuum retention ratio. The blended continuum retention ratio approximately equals 1.01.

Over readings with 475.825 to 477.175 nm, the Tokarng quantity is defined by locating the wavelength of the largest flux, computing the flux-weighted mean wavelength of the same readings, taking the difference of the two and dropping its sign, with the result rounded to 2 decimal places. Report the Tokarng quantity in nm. 0.60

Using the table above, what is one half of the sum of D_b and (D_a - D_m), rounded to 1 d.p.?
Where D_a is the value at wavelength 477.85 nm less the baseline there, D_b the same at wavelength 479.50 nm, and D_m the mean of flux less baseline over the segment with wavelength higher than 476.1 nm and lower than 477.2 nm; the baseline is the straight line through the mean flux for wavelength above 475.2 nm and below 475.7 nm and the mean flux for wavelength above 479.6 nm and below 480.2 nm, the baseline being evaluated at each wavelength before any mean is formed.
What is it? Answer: 0.6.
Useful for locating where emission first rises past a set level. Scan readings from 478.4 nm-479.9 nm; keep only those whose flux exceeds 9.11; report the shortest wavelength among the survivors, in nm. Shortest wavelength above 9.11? 478.45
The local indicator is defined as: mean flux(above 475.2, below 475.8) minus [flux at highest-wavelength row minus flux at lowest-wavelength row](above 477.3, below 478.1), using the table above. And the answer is 9.7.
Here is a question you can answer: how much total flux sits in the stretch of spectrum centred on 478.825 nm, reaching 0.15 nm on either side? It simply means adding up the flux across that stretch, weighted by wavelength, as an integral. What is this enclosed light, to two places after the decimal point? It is 2.61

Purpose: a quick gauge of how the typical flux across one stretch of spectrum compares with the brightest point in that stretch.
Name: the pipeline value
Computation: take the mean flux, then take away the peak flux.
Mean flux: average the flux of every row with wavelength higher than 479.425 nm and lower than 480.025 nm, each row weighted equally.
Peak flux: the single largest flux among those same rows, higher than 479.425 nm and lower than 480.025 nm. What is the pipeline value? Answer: -0.19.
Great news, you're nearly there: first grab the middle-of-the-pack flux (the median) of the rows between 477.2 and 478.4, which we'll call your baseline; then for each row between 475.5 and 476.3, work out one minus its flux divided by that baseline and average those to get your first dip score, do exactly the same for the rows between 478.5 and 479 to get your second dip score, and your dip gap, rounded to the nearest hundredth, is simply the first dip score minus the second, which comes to -0.05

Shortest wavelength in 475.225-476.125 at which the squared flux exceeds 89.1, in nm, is 475.30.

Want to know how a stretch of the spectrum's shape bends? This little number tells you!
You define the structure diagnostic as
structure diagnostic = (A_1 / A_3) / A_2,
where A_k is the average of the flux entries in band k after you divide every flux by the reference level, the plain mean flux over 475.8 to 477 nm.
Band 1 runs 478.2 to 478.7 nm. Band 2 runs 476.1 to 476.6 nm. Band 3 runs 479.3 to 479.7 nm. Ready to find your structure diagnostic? 0.98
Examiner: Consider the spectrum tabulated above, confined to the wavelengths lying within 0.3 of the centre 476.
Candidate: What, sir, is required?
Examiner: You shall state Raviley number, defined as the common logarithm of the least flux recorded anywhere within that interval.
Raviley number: 0.948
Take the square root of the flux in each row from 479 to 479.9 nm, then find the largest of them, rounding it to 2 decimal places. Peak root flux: 3.09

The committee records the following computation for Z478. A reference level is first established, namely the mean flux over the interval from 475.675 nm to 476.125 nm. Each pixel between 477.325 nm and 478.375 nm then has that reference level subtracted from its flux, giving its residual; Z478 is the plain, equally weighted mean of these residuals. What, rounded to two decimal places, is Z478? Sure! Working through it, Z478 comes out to 0.41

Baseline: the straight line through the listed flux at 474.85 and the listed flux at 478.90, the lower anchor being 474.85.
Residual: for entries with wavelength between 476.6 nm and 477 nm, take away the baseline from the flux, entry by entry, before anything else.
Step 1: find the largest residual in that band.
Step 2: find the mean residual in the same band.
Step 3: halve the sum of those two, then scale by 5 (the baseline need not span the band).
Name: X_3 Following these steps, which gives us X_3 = 0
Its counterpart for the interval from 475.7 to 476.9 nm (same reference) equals 1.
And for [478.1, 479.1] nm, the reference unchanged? 3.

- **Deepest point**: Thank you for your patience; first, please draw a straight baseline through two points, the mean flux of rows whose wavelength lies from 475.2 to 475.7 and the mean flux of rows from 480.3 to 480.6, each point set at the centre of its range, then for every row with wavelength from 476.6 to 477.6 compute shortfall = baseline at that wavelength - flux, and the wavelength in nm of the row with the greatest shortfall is 476.65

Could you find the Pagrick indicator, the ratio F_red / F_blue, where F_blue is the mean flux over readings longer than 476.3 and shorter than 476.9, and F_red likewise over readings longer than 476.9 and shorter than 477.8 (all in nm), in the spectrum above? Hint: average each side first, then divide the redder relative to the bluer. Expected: 1.10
